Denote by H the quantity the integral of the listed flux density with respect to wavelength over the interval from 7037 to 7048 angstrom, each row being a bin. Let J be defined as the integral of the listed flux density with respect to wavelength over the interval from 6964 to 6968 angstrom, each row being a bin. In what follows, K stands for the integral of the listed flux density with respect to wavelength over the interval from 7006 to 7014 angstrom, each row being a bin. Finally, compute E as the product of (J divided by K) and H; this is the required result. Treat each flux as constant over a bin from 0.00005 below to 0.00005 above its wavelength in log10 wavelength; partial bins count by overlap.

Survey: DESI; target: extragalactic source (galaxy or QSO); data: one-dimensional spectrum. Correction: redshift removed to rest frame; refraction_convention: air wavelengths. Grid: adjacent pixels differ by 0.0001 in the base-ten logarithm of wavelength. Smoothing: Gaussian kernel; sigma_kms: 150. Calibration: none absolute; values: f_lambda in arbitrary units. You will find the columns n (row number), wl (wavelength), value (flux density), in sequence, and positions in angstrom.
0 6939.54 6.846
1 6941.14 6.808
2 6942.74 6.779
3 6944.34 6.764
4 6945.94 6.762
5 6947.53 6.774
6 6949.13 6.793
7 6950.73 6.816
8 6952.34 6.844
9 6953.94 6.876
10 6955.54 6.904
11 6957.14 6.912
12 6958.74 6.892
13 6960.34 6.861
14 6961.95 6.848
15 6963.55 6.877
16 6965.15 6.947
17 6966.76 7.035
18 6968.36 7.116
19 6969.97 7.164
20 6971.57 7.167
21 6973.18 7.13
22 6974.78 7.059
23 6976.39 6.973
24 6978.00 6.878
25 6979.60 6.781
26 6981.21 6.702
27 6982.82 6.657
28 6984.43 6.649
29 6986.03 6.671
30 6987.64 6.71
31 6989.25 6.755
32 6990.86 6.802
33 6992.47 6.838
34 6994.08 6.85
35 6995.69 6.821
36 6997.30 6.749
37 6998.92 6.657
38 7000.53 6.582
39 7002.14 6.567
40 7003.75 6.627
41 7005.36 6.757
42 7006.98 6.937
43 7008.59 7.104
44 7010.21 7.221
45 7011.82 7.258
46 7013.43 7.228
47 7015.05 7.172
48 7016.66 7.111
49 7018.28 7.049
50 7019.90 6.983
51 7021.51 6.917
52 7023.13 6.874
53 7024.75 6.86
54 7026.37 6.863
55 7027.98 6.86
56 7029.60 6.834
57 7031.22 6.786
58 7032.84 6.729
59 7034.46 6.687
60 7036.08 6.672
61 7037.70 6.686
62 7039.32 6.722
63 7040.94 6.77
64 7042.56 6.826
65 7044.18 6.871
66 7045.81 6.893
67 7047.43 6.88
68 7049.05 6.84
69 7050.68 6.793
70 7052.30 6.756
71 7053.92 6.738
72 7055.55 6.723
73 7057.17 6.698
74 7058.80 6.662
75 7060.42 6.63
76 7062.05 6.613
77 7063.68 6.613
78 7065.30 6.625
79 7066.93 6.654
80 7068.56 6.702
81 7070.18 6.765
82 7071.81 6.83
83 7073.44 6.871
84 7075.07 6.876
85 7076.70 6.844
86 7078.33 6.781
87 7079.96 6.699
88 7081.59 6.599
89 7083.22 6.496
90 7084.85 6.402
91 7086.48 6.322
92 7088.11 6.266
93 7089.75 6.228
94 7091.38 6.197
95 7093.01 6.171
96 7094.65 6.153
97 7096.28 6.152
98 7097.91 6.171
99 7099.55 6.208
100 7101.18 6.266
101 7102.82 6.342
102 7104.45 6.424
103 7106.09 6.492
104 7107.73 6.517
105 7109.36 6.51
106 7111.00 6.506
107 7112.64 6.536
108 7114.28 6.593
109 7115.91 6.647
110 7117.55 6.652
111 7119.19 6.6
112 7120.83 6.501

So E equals 37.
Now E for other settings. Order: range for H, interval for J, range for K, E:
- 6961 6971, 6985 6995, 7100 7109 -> 82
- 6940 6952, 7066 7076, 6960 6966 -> 134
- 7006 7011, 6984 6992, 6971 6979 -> 34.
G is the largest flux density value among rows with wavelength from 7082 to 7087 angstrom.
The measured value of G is 6.496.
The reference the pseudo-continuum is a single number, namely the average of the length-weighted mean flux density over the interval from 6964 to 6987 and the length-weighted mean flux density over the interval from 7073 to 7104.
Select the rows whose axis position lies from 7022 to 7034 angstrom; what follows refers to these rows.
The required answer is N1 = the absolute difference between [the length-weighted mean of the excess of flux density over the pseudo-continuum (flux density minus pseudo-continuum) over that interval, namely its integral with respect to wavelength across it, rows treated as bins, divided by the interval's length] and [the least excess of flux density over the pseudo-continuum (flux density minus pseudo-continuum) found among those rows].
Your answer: 0.10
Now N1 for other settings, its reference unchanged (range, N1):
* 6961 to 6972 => 0.17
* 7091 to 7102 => 0.04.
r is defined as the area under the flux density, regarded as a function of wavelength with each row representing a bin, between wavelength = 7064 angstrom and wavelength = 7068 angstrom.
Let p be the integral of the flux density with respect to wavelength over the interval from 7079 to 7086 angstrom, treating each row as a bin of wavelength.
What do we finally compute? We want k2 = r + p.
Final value 72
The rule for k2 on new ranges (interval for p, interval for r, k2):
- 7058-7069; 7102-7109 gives 118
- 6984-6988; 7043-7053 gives 95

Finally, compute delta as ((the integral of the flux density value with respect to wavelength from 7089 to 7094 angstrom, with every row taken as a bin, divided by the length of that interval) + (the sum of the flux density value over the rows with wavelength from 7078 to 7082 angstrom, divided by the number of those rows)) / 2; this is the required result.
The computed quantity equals 6.44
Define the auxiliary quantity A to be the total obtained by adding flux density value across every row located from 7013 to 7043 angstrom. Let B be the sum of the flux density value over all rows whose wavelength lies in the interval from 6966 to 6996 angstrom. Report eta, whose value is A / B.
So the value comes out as 1.00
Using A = 131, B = 131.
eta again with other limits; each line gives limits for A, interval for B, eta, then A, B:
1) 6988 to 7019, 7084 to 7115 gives 1.09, 131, 120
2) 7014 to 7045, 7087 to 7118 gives 1.08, 130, 121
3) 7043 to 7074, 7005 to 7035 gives 0.97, 128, 132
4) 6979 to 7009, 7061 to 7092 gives 1.02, 128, 125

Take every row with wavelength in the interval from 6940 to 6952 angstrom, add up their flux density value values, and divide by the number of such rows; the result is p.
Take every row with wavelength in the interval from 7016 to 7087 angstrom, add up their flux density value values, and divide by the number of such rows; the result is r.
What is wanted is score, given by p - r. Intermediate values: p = 6.79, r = 6.76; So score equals 0.03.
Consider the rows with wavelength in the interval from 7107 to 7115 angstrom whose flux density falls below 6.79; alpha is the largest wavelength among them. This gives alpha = 7114.28 angstrom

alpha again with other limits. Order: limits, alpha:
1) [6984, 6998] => 6997.30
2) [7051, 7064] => 7063.68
